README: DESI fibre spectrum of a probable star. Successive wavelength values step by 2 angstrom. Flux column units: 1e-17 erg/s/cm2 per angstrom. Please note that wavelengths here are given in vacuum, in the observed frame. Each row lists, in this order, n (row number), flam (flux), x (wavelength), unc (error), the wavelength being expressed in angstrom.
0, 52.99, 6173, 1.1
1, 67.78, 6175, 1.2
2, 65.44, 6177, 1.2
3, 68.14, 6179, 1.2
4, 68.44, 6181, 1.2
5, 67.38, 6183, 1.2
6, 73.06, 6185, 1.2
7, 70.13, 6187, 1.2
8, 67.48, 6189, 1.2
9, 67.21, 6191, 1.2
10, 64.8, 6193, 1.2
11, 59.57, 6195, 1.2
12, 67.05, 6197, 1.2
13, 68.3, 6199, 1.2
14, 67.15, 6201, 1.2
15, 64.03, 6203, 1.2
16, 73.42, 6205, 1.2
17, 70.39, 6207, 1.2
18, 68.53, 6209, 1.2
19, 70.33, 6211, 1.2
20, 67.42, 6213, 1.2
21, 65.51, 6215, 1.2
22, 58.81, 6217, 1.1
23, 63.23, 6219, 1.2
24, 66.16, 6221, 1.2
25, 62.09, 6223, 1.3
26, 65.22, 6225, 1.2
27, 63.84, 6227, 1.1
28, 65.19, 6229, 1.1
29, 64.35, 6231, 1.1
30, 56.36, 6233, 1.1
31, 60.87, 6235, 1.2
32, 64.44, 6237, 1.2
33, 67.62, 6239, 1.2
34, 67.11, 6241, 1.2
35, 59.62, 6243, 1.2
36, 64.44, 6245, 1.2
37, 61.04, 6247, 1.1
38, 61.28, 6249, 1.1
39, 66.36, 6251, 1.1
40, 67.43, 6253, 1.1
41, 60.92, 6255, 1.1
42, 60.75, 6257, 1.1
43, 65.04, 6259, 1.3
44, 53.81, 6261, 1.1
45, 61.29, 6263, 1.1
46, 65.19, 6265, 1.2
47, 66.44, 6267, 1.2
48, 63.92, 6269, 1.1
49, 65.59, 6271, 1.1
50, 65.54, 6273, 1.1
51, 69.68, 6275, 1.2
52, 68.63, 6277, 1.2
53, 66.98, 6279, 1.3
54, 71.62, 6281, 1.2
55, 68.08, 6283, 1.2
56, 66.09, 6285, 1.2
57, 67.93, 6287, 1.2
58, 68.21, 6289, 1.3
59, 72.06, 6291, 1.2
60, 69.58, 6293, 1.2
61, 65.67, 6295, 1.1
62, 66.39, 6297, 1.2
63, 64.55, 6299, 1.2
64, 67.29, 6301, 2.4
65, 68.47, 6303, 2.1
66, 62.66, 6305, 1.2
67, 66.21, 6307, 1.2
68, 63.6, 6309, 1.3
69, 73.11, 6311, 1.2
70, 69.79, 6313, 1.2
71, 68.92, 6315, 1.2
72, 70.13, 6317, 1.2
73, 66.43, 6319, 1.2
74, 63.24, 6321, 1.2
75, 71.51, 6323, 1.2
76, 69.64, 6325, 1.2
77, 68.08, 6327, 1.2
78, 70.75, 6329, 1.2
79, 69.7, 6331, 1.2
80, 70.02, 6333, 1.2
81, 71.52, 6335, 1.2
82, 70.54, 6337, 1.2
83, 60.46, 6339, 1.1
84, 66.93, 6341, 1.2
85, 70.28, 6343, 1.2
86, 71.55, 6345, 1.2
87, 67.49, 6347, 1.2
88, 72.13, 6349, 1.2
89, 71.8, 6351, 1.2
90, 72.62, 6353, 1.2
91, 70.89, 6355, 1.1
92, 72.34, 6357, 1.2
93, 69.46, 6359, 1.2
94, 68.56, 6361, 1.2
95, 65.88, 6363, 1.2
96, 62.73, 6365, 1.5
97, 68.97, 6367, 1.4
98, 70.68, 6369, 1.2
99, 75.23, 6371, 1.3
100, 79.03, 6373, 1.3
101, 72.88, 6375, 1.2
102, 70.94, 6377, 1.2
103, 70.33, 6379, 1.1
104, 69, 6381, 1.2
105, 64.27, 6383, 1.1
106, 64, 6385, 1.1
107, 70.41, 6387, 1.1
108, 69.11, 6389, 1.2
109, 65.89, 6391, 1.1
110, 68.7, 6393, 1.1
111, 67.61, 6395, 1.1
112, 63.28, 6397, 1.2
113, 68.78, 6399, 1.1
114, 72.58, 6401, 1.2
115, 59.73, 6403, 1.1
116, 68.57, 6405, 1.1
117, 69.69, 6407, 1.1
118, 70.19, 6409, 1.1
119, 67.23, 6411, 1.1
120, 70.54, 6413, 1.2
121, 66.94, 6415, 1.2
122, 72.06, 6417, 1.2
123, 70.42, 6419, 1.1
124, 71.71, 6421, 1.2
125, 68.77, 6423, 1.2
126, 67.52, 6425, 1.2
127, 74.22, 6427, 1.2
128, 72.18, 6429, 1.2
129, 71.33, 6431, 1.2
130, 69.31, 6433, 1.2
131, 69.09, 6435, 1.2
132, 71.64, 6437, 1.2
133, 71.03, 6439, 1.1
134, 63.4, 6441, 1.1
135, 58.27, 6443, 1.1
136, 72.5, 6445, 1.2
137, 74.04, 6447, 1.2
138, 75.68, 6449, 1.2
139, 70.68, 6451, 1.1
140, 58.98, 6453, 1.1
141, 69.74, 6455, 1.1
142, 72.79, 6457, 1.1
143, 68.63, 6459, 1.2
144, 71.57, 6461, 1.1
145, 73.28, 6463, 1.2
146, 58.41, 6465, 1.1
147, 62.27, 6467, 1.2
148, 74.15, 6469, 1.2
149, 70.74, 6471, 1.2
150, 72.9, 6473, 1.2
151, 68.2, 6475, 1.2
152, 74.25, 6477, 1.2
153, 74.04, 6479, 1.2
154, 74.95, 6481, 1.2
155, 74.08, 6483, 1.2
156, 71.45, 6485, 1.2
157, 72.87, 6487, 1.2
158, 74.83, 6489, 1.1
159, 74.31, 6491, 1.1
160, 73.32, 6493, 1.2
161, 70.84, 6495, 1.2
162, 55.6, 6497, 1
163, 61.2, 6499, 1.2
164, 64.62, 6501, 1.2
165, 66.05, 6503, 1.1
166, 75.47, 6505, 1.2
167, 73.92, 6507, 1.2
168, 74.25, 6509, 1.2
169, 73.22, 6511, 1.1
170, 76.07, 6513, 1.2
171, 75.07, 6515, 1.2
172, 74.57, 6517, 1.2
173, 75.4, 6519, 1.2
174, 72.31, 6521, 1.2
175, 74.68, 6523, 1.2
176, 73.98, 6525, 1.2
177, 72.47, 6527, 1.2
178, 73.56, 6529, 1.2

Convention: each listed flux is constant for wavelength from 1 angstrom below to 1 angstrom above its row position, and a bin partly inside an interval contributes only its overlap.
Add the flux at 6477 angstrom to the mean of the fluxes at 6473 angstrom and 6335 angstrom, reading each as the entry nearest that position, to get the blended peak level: 146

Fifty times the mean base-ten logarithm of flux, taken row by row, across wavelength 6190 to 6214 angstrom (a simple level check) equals 91.4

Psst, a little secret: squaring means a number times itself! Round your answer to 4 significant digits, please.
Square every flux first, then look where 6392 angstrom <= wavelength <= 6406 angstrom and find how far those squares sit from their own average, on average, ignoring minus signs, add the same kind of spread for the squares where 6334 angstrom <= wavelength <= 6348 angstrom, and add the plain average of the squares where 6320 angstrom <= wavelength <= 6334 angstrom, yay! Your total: 5575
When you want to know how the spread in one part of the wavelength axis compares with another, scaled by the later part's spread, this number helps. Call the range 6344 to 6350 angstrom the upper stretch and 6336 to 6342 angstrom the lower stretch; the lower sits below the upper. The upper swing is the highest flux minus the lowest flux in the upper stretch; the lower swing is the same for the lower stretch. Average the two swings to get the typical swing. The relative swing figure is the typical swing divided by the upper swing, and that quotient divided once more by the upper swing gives 0.3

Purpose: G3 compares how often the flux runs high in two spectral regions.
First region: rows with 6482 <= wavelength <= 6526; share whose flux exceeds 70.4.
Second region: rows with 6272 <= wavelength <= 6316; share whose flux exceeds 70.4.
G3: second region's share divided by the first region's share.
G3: 0.17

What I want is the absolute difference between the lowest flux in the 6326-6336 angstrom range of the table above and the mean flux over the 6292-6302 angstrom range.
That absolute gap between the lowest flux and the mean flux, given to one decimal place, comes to 1.4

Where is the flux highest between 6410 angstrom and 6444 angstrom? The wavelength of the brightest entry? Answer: 6427 angstrom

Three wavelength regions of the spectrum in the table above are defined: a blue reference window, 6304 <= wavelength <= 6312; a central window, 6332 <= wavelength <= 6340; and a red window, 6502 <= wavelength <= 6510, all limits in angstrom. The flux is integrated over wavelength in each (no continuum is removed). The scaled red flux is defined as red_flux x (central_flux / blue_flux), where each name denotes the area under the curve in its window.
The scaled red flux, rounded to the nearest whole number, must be 595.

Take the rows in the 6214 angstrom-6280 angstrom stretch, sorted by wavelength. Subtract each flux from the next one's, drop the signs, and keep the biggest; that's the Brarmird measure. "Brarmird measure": 11.2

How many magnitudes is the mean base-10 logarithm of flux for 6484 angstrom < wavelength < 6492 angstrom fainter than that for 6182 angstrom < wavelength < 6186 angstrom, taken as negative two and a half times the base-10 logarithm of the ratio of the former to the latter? -0.011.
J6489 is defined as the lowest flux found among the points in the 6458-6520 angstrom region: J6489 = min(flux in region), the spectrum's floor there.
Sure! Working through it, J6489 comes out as 55.6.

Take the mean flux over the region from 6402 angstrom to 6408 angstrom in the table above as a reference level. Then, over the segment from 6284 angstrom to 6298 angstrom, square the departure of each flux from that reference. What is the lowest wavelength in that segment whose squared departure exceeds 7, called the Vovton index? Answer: 6291 angstrom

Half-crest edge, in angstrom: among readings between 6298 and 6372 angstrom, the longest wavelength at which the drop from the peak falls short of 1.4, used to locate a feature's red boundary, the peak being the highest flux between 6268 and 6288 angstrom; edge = 6371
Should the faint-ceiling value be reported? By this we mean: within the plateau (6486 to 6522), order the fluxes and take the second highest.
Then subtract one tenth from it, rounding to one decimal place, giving 75.4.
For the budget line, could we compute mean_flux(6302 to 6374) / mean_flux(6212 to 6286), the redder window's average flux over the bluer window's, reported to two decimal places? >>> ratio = 1.08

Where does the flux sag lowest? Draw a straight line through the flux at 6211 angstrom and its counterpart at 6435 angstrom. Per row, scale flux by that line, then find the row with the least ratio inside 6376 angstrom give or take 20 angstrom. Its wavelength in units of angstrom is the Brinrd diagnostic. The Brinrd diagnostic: 6365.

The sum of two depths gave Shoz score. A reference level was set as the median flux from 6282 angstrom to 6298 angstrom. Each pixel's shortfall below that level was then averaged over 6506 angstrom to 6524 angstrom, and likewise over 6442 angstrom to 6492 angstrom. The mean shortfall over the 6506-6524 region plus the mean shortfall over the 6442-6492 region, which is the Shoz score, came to -9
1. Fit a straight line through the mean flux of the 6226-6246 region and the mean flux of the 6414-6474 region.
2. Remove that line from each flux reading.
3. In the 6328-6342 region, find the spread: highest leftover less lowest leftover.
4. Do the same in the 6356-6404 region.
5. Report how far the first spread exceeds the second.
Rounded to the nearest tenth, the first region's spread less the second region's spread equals -9.0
